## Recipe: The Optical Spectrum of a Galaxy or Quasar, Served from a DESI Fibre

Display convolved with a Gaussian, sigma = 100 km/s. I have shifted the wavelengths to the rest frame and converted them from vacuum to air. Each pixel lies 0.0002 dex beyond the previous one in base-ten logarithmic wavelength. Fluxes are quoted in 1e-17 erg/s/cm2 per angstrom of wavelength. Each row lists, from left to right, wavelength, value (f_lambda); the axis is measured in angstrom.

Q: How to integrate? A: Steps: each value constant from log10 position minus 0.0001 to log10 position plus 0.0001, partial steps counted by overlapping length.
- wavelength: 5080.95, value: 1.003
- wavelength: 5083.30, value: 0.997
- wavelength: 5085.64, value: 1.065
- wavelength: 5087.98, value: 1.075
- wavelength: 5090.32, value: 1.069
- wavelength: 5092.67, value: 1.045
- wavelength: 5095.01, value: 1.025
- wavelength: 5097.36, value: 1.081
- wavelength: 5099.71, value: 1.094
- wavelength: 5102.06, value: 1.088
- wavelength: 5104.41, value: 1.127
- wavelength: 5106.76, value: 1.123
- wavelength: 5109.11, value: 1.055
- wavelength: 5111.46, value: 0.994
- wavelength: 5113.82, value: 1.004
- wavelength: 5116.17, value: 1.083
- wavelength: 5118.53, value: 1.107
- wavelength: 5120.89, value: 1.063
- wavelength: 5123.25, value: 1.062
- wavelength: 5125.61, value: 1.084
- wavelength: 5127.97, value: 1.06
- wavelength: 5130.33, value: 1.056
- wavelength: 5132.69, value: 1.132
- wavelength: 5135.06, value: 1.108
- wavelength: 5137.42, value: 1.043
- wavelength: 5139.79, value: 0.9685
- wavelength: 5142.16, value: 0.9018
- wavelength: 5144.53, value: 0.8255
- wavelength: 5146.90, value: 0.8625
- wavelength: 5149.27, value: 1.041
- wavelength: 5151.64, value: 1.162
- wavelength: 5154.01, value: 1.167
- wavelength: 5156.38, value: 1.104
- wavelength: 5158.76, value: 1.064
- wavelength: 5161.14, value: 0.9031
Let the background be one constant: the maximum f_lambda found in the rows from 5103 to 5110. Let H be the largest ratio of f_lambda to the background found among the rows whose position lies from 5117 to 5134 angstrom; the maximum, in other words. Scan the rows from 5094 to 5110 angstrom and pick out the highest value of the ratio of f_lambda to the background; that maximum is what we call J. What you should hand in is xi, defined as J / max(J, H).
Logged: 1.00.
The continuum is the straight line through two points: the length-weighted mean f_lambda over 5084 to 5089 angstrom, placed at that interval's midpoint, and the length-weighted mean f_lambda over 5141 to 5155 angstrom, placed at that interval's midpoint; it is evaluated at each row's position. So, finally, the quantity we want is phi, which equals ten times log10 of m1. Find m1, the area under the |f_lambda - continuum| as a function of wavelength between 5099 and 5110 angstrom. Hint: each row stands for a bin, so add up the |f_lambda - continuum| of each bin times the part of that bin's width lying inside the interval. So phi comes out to -2.1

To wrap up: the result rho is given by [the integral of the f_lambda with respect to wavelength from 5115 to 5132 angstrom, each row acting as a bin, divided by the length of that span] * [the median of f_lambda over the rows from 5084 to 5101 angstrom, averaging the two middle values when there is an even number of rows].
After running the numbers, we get 1.15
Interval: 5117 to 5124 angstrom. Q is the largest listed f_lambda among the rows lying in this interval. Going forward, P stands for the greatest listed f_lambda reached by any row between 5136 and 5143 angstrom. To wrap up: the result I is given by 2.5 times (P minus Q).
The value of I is -0.16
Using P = 1.043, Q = 1.107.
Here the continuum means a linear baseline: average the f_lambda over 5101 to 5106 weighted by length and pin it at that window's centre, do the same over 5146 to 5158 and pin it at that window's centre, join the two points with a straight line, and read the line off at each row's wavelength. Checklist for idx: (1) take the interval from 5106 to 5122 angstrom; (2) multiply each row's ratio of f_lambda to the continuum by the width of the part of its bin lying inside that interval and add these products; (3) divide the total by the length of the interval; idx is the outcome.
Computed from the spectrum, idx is 0.96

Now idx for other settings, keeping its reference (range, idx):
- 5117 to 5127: 0.98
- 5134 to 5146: 0.89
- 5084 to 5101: 0.95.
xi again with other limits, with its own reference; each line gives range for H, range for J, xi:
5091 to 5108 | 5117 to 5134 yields 1.00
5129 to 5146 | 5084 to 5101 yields 0.97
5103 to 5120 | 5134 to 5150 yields 0.98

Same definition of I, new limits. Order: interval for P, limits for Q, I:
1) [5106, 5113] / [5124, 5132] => 0.10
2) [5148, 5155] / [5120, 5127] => 0.21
